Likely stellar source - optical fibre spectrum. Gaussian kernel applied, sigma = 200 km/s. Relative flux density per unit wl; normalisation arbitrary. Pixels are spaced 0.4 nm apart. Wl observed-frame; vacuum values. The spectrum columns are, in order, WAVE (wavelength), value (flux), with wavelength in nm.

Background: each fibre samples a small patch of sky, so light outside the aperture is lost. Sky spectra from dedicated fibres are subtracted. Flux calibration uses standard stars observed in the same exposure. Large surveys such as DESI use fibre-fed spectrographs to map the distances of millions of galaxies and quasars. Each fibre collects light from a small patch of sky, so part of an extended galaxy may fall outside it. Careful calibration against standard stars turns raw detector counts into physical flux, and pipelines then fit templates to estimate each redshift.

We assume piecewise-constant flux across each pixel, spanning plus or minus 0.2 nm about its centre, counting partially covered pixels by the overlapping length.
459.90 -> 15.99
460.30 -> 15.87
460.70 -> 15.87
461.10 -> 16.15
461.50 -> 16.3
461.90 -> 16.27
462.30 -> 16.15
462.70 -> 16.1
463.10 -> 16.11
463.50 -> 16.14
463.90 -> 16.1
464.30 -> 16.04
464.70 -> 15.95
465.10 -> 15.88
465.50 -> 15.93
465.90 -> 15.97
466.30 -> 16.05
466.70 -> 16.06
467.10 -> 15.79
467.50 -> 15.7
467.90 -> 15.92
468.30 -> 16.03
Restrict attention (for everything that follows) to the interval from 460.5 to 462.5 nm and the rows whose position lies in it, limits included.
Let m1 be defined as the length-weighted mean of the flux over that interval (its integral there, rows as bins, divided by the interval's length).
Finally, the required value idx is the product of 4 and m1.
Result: 64.6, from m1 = 16.1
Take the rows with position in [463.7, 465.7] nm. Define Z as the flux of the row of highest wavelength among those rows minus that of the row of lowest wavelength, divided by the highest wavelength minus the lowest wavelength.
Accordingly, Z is -0.11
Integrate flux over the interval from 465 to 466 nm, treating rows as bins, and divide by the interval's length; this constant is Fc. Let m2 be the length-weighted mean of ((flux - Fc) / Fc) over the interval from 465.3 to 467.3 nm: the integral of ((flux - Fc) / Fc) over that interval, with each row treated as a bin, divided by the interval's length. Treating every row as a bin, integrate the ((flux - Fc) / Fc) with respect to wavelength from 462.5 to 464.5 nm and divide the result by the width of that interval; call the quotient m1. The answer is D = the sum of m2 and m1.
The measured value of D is 0.013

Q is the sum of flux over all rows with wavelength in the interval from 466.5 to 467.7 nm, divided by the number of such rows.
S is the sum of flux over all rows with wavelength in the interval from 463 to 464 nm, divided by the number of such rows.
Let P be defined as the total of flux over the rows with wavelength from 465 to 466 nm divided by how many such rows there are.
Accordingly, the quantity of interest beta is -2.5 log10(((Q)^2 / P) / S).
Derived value 0.02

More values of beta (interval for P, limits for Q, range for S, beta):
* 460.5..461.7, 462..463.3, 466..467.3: -0.01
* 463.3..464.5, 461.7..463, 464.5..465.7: -0.02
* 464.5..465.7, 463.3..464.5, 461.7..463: -0.01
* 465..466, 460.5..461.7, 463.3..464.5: -0.01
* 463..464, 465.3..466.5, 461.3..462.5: 0.03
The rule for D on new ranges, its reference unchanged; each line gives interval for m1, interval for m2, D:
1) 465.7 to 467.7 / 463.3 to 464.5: 0.010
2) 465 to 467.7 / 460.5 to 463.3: 0.012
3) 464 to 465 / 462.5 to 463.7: 0.016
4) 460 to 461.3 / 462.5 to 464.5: 0.013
